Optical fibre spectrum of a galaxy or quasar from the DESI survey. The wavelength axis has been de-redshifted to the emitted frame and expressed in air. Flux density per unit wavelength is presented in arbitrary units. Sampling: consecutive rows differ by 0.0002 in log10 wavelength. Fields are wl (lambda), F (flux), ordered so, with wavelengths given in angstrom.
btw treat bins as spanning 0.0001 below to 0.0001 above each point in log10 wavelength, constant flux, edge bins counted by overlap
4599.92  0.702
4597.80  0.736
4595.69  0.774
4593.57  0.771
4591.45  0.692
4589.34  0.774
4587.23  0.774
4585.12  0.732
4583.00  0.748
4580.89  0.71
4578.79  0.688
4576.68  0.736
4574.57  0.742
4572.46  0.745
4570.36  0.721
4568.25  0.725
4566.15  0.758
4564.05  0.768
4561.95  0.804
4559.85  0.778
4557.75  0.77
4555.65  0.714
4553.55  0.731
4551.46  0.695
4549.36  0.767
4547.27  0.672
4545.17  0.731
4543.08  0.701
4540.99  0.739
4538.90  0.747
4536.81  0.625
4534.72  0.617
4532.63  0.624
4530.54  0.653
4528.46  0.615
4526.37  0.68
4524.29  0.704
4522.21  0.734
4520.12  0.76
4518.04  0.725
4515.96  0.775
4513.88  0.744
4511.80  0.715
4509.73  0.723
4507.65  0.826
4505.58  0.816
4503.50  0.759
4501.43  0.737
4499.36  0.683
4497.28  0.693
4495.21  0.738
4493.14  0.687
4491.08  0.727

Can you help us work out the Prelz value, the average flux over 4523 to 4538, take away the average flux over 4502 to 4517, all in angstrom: -0.12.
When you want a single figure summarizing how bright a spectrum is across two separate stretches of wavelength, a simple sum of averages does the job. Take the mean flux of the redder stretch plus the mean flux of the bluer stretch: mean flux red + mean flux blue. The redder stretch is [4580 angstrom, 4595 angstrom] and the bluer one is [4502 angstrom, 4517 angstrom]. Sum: 1.51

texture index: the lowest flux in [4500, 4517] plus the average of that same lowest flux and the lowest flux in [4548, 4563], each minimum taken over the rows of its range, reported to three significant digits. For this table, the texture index 1.42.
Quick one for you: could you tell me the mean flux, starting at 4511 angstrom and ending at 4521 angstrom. 0.744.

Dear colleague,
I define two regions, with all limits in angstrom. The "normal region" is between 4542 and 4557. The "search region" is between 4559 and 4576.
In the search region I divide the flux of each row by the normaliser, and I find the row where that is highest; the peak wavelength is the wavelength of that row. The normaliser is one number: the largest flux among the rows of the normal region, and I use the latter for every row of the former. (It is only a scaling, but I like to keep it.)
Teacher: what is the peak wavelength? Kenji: 4561.95 angstrom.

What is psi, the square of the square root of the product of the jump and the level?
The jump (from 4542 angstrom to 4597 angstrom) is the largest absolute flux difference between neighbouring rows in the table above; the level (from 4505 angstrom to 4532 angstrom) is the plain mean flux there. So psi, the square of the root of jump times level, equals 0.069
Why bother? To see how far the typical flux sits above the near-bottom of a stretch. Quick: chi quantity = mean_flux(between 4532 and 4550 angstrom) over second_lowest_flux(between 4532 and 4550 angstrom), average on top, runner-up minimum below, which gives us 1.11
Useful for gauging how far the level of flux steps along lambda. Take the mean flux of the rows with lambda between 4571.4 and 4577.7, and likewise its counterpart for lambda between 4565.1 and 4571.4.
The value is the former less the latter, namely 0.006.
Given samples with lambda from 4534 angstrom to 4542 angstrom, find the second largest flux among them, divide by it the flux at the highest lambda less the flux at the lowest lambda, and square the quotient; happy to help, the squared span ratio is 0.027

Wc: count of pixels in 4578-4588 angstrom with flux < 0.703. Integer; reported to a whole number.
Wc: 1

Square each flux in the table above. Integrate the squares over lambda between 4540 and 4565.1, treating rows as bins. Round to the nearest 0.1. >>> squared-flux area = 13.8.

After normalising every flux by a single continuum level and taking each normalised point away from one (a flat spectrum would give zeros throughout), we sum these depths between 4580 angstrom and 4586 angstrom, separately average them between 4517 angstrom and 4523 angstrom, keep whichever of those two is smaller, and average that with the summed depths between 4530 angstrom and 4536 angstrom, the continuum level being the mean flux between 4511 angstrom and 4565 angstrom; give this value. 0.14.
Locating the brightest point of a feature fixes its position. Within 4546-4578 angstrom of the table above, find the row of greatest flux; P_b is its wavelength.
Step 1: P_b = 4561.95 angstrom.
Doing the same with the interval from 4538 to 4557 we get 4549.36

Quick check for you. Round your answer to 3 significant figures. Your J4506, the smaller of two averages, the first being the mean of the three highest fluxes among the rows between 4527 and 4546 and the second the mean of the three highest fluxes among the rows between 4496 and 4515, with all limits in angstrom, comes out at 0.739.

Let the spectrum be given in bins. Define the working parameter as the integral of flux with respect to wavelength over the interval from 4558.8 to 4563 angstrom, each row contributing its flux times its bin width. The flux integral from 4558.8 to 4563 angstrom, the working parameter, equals 3.32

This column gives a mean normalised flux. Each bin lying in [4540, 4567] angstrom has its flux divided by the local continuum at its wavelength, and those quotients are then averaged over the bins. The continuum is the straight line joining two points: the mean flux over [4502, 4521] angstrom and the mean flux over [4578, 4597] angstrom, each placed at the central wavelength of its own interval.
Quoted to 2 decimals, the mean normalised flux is 0.99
